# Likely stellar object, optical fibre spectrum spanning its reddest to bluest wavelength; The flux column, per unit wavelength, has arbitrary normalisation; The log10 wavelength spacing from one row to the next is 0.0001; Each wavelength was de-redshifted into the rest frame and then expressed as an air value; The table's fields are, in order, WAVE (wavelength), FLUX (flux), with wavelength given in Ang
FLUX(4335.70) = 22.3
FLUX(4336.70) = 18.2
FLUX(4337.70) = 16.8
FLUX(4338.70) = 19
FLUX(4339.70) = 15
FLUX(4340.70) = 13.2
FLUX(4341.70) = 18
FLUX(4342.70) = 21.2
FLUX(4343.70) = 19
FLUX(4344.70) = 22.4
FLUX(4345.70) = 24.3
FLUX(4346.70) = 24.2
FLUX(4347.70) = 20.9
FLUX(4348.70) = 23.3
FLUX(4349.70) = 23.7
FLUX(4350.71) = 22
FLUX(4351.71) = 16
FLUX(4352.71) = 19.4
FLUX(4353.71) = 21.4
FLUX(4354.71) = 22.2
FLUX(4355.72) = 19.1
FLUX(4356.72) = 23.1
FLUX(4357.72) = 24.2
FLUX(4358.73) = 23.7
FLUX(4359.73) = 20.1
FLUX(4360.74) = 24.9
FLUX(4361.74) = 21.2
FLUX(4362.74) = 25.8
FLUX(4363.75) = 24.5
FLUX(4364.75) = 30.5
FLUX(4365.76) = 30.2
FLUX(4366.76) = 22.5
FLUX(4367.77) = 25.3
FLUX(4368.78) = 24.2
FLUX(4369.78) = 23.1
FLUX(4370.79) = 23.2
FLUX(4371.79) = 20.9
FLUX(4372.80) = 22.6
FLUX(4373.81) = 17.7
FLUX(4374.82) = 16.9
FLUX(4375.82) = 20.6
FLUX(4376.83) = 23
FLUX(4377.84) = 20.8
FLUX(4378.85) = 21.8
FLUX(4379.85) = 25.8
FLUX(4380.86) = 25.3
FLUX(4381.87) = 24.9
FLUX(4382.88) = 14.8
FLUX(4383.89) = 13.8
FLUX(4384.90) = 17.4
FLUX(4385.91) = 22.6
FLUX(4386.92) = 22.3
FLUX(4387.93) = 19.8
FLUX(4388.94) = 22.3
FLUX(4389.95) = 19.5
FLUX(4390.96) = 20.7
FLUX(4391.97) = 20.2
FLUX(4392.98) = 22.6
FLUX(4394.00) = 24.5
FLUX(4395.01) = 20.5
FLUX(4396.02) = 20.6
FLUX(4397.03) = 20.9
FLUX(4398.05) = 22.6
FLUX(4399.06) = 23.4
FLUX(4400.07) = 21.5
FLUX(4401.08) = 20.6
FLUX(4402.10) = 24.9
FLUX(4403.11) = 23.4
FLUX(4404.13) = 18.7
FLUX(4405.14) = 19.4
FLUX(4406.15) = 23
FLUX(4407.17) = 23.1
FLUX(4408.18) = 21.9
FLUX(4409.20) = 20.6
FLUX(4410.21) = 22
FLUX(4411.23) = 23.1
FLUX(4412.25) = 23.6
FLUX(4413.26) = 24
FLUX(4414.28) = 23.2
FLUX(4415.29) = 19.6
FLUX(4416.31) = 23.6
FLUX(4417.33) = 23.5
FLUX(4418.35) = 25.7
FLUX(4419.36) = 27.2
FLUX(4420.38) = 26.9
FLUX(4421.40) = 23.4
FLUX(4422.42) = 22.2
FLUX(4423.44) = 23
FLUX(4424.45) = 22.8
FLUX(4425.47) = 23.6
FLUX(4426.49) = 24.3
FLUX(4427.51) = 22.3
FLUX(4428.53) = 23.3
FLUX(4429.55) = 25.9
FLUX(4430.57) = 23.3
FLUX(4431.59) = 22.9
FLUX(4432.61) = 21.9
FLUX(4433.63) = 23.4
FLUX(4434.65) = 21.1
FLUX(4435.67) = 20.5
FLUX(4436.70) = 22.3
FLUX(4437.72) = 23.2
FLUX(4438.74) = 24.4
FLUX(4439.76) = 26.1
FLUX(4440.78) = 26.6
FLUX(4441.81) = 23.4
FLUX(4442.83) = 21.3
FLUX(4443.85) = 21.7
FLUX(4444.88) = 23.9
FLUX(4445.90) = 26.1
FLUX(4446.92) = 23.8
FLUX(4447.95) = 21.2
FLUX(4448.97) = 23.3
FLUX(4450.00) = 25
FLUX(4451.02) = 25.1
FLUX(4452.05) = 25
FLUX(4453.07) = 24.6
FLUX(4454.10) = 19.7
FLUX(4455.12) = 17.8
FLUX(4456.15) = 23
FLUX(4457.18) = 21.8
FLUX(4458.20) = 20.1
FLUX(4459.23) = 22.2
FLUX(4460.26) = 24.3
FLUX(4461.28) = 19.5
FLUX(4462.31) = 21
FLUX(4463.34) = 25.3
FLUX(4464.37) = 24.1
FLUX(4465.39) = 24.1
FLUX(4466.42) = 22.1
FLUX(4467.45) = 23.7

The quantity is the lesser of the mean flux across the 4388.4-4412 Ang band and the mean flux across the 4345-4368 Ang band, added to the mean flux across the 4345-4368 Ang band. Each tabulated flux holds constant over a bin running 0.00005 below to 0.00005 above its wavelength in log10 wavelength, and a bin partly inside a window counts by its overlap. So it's 44.9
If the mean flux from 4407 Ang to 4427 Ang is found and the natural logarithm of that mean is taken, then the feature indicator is 3.15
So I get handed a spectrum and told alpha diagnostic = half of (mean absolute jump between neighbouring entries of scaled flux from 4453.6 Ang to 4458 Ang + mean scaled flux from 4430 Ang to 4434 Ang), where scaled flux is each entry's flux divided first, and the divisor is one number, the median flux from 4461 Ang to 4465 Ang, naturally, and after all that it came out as 0.57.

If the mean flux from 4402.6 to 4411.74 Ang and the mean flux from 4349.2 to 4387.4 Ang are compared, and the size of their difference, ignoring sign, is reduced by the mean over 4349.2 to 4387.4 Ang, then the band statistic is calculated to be -21.7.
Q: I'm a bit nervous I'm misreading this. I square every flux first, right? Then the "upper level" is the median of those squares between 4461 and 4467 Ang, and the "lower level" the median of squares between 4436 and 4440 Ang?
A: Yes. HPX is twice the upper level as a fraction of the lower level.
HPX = 1.89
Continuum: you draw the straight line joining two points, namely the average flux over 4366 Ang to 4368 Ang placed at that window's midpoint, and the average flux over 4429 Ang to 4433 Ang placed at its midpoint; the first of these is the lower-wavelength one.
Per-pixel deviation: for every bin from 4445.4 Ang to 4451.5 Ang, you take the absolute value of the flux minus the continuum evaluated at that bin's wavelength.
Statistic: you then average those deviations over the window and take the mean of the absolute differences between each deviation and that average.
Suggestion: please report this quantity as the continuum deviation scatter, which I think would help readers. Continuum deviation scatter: 0.8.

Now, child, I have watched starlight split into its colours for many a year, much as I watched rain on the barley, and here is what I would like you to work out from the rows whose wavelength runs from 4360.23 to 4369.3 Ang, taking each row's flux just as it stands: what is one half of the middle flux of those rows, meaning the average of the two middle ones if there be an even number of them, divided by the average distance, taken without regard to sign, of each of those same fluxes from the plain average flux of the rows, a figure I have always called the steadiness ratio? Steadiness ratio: 5.5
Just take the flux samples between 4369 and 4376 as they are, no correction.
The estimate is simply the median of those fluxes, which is 20.9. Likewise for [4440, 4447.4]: 23.8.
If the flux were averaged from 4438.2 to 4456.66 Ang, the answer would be 23.4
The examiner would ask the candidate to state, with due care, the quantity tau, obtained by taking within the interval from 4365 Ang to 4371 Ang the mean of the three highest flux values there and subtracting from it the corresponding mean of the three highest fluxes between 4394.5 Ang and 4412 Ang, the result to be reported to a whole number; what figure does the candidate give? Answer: 3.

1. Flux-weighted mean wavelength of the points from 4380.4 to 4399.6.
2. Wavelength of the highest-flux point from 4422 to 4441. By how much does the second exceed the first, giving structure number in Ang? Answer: 50.6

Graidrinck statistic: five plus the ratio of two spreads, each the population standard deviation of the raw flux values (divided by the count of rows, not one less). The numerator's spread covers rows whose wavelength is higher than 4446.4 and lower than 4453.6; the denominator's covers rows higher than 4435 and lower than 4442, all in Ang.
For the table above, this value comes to 5.66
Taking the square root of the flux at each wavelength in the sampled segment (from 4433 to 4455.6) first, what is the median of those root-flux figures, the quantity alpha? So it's 4.84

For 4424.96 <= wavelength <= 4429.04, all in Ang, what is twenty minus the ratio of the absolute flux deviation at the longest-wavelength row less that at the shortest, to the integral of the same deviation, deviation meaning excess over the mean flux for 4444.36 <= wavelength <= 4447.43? 19.94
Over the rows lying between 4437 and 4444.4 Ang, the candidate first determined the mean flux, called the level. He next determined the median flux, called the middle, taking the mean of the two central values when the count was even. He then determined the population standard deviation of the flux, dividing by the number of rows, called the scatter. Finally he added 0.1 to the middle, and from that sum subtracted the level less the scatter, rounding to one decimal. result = 1.6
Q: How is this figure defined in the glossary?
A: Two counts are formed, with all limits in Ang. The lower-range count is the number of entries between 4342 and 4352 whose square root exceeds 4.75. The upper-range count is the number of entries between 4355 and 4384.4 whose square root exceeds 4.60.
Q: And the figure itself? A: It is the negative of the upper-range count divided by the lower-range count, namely -5.0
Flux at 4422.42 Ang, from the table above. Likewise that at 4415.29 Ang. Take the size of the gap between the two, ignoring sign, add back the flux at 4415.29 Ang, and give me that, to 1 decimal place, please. 22.2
